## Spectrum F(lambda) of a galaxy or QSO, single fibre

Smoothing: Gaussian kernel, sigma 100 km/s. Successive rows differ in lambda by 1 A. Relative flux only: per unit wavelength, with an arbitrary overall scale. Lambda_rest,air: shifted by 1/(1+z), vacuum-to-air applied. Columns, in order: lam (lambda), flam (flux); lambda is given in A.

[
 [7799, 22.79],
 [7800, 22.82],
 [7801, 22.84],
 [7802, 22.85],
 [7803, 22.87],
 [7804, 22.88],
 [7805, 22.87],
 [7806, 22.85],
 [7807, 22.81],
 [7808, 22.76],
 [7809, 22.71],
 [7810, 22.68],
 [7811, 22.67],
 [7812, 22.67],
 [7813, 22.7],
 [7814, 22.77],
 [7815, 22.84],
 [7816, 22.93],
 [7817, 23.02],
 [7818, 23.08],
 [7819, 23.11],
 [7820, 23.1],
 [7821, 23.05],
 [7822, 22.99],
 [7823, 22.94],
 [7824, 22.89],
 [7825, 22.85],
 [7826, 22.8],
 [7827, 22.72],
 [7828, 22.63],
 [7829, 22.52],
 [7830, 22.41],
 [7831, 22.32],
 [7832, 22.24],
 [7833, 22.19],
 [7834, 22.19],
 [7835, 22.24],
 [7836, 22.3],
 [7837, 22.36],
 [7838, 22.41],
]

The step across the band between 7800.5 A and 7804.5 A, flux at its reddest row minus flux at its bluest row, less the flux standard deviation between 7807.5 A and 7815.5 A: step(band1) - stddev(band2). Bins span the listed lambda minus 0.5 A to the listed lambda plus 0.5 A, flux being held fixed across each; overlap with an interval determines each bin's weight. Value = -0.02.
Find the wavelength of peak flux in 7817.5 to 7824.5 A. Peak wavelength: 7819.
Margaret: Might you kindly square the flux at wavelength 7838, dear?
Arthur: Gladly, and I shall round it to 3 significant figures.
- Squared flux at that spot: 502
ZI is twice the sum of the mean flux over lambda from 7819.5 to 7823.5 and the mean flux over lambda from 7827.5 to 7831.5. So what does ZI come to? 91.0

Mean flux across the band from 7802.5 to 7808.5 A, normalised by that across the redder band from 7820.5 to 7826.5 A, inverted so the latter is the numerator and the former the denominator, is 1.00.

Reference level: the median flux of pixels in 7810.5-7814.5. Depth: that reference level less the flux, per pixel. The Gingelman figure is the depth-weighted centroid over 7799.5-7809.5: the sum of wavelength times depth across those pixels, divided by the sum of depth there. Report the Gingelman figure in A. 7803.9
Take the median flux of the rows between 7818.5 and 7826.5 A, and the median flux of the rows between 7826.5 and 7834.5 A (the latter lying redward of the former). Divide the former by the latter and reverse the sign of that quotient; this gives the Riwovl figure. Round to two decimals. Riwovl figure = -1.03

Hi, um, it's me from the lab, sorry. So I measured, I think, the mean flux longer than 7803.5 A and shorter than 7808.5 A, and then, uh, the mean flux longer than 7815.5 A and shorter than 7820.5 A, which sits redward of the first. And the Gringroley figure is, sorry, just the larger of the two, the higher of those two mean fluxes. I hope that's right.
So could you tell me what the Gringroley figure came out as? 23.0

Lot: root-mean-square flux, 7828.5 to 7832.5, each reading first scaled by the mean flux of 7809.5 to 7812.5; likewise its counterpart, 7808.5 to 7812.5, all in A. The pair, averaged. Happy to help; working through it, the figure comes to 0.99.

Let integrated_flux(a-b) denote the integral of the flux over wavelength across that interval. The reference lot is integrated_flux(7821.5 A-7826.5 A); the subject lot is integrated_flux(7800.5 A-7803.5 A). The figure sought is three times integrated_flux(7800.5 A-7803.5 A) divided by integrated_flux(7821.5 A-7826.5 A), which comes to 2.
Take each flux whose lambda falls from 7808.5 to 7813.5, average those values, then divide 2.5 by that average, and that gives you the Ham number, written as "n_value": 0.110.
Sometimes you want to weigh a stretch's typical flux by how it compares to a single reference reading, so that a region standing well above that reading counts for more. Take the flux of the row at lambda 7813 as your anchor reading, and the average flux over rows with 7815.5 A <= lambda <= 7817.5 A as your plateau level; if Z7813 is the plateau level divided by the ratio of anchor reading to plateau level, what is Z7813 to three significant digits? 23.3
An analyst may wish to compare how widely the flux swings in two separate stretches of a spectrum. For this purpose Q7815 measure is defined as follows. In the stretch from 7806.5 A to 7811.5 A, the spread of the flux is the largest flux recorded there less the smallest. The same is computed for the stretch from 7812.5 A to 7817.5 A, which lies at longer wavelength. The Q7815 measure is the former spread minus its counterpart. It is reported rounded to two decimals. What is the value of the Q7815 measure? -0.18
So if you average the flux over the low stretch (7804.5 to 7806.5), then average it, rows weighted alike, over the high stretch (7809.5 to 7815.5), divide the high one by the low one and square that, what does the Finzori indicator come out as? 0.99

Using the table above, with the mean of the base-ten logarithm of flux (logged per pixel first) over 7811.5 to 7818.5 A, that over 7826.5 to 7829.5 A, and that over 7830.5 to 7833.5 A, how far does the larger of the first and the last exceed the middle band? 0.004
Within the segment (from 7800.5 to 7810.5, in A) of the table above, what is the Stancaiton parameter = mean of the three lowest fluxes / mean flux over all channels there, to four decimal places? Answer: 0.9958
